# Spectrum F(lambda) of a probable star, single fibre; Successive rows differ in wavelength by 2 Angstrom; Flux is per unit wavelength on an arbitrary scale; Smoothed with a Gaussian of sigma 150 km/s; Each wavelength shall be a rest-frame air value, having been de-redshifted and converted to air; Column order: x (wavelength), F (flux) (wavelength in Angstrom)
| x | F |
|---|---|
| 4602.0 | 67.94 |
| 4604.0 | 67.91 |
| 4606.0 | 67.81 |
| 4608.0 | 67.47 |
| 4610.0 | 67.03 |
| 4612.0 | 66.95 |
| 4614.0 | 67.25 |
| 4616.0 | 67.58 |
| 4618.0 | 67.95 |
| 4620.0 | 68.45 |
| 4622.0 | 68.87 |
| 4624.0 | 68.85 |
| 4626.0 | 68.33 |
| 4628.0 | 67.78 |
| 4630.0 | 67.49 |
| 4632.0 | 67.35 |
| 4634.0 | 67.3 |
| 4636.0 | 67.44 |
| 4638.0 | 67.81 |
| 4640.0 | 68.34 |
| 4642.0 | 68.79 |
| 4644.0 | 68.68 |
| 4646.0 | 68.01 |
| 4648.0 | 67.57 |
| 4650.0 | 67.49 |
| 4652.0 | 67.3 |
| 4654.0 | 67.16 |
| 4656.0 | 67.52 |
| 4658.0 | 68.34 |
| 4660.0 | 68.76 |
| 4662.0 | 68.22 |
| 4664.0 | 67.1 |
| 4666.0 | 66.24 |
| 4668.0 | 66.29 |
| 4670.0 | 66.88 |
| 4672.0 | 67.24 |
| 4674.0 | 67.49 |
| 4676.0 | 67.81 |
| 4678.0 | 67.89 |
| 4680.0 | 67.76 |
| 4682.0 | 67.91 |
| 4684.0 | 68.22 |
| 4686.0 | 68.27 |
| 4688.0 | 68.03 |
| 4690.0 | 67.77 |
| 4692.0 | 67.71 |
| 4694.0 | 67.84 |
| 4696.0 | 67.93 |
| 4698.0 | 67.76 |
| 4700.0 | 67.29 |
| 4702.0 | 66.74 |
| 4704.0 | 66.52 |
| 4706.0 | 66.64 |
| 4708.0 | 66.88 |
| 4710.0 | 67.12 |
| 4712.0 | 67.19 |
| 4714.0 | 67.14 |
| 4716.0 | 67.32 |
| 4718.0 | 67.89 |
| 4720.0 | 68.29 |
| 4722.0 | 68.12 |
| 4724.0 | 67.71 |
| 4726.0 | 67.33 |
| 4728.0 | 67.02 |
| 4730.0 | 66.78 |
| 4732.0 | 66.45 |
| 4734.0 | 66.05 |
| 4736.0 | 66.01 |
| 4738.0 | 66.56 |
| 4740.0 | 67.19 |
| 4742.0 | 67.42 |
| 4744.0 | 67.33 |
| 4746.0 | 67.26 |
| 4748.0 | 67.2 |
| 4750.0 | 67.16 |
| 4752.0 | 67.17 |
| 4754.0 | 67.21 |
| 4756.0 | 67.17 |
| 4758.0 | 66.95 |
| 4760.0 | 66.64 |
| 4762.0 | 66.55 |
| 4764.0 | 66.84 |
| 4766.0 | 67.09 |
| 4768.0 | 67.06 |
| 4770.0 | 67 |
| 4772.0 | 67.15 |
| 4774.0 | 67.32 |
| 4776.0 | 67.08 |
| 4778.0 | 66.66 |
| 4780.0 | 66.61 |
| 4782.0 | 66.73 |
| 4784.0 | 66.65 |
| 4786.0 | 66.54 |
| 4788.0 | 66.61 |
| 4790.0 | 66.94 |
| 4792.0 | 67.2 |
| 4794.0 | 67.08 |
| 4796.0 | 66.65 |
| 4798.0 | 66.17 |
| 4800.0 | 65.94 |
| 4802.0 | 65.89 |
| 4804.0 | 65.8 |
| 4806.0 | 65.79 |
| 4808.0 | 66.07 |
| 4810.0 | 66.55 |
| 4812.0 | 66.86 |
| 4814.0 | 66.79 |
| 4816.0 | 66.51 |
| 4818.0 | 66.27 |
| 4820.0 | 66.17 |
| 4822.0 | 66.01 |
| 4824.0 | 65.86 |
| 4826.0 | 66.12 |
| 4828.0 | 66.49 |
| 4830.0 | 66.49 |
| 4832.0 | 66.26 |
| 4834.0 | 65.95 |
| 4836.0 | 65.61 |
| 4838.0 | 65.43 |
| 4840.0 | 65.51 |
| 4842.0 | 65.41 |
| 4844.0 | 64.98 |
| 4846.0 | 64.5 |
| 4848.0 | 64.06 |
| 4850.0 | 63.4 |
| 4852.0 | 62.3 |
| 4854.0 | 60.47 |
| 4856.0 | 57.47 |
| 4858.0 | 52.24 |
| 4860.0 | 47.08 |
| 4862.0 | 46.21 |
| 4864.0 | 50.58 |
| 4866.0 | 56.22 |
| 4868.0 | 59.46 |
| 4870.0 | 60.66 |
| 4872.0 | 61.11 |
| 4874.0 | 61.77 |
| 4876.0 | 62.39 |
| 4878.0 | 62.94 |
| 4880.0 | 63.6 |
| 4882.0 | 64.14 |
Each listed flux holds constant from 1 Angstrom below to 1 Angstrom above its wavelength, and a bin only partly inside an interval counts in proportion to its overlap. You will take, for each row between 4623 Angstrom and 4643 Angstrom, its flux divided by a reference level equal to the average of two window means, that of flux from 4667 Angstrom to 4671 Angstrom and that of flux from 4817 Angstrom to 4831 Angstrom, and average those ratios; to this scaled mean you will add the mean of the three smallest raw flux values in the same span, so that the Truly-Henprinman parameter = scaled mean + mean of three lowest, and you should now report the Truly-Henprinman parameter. 68.4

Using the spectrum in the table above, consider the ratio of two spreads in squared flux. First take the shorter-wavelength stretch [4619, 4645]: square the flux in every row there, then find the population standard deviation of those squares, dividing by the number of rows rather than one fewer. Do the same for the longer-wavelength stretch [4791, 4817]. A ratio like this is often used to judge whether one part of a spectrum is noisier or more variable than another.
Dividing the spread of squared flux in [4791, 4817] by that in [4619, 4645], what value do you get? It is 0.8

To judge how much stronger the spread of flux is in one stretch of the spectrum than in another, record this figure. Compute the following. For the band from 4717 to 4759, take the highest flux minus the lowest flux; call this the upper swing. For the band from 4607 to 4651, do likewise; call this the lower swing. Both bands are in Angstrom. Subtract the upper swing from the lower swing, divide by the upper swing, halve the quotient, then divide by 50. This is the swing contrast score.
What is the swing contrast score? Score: -0.002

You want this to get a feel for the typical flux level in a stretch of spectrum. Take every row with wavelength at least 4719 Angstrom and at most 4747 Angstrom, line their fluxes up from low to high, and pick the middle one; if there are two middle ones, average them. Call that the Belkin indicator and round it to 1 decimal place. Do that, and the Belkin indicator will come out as 67.2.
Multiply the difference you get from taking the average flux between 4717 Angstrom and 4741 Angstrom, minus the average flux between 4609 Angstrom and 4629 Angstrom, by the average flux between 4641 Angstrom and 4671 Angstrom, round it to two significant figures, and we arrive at -53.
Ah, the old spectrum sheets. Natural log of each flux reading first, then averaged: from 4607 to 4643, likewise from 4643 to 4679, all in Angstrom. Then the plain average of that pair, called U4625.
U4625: 4.21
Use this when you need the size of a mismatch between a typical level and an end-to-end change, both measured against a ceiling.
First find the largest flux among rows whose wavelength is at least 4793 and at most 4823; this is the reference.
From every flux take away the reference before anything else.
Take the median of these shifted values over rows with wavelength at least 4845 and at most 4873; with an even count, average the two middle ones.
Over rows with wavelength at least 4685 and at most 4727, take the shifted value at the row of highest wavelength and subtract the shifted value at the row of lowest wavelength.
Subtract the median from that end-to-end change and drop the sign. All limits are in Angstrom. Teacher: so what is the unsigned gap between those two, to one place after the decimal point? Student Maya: 6.2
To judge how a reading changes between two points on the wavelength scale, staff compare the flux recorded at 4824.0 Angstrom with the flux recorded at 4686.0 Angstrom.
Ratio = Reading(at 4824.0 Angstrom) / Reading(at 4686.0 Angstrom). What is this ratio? 0.96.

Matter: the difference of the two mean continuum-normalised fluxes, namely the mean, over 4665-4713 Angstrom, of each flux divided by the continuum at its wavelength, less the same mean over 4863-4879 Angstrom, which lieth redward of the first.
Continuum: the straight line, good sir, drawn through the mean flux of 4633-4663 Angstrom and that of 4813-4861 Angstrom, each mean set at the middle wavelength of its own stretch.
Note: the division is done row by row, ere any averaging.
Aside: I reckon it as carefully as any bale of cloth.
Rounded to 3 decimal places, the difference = 0.061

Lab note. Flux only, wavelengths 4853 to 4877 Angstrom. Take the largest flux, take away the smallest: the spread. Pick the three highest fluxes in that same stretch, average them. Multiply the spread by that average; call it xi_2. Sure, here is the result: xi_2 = 999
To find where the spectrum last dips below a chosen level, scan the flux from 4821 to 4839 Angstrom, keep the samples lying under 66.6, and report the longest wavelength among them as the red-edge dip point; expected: 4838.0 Angstrom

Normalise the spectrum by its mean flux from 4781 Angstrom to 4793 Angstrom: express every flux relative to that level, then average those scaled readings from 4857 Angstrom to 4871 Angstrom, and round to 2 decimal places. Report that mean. 0.80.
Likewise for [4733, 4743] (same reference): 1.00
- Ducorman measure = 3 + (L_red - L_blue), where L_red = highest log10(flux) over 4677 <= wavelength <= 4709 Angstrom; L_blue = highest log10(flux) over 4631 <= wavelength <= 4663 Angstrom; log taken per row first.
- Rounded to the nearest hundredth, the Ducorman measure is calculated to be 3.00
